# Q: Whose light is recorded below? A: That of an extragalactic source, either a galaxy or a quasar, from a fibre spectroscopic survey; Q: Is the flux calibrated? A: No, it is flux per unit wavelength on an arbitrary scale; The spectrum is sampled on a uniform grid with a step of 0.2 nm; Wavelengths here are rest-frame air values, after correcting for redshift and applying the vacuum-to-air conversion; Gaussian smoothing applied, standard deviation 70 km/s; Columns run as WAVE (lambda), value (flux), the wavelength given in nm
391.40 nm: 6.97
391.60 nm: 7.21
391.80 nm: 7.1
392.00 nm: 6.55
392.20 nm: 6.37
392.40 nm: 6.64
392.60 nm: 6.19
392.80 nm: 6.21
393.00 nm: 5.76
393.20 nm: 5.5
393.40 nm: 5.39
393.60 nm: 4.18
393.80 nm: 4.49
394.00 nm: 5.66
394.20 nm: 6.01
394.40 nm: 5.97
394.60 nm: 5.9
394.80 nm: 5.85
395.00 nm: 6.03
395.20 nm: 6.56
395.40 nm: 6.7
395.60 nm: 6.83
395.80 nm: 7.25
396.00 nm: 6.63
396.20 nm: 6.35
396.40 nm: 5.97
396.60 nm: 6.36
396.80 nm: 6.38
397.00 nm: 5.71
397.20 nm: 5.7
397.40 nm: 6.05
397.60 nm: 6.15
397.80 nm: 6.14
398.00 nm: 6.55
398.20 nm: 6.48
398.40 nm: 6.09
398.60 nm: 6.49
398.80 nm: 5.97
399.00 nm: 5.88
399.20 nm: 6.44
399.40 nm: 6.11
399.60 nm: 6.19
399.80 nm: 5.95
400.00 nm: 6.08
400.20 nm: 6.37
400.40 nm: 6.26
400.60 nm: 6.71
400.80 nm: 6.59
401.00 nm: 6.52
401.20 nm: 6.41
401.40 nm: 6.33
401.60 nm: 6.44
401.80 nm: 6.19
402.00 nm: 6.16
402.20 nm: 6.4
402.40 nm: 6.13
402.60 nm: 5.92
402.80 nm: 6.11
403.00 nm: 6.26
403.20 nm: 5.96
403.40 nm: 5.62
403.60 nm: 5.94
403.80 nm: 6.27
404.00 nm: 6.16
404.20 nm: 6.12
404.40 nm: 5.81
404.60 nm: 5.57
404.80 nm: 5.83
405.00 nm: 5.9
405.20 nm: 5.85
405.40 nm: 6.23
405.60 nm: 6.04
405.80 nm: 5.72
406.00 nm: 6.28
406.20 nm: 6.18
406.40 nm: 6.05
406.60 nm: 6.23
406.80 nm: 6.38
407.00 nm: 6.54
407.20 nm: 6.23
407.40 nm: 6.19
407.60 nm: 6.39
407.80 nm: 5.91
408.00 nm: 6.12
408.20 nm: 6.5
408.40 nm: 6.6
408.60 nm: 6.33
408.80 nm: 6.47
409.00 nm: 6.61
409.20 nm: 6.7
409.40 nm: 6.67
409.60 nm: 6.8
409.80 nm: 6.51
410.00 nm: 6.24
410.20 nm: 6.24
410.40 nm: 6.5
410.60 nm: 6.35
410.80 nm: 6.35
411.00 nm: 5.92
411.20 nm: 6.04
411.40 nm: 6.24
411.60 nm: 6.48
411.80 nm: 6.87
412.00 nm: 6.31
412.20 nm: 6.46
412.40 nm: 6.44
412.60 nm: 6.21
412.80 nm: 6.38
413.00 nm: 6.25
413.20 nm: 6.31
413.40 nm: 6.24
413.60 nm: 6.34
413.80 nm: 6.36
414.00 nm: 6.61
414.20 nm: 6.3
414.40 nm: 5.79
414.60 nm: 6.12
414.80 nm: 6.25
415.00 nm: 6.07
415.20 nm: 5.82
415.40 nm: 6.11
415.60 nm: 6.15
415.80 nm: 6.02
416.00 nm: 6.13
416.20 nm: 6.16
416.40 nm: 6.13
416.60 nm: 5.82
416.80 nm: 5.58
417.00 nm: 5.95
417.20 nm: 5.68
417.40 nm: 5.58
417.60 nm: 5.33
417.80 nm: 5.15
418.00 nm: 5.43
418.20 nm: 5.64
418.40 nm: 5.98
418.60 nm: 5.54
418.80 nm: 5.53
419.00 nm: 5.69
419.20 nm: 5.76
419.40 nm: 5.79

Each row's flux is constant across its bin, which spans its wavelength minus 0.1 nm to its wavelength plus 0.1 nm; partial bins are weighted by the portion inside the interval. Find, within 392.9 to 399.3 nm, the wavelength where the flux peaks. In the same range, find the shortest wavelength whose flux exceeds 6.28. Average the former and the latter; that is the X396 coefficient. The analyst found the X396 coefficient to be 395.50 nm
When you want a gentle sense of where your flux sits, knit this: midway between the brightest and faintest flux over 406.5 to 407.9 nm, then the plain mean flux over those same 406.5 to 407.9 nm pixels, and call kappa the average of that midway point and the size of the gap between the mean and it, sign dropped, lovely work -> 3.13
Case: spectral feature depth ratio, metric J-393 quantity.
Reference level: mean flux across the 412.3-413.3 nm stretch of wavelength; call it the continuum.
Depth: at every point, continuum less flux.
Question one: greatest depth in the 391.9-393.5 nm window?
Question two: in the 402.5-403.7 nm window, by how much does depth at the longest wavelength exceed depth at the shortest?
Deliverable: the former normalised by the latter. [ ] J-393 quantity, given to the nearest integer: -46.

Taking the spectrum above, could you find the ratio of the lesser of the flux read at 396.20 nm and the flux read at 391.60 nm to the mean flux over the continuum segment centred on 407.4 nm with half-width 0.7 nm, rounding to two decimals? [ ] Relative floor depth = 1.02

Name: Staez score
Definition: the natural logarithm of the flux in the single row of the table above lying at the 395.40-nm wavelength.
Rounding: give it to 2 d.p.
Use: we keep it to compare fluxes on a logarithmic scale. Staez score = 1.90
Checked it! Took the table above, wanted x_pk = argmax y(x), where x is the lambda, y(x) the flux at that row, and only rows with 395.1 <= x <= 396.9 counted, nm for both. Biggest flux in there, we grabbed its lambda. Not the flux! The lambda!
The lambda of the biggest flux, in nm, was 395.80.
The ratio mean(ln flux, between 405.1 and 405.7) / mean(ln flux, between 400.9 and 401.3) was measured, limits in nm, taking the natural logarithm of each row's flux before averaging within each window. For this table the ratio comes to 0.96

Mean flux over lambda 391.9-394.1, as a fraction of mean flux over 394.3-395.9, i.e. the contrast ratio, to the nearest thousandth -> 0.896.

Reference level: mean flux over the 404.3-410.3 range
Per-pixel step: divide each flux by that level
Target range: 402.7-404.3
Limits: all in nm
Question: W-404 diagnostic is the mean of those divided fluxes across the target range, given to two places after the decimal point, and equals 0.97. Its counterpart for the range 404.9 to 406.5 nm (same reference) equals 0.97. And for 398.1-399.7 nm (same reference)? 1.00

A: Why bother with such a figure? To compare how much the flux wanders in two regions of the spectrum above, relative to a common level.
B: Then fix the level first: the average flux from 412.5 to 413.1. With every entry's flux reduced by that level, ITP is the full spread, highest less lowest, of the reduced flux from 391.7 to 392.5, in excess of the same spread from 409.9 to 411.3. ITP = 0.15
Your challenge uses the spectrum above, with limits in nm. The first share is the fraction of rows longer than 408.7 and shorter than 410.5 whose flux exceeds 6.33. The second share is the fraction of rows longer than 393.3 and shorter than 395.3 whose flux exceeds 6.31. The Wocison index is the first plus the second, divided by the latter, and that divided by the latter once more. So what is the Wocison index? 88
